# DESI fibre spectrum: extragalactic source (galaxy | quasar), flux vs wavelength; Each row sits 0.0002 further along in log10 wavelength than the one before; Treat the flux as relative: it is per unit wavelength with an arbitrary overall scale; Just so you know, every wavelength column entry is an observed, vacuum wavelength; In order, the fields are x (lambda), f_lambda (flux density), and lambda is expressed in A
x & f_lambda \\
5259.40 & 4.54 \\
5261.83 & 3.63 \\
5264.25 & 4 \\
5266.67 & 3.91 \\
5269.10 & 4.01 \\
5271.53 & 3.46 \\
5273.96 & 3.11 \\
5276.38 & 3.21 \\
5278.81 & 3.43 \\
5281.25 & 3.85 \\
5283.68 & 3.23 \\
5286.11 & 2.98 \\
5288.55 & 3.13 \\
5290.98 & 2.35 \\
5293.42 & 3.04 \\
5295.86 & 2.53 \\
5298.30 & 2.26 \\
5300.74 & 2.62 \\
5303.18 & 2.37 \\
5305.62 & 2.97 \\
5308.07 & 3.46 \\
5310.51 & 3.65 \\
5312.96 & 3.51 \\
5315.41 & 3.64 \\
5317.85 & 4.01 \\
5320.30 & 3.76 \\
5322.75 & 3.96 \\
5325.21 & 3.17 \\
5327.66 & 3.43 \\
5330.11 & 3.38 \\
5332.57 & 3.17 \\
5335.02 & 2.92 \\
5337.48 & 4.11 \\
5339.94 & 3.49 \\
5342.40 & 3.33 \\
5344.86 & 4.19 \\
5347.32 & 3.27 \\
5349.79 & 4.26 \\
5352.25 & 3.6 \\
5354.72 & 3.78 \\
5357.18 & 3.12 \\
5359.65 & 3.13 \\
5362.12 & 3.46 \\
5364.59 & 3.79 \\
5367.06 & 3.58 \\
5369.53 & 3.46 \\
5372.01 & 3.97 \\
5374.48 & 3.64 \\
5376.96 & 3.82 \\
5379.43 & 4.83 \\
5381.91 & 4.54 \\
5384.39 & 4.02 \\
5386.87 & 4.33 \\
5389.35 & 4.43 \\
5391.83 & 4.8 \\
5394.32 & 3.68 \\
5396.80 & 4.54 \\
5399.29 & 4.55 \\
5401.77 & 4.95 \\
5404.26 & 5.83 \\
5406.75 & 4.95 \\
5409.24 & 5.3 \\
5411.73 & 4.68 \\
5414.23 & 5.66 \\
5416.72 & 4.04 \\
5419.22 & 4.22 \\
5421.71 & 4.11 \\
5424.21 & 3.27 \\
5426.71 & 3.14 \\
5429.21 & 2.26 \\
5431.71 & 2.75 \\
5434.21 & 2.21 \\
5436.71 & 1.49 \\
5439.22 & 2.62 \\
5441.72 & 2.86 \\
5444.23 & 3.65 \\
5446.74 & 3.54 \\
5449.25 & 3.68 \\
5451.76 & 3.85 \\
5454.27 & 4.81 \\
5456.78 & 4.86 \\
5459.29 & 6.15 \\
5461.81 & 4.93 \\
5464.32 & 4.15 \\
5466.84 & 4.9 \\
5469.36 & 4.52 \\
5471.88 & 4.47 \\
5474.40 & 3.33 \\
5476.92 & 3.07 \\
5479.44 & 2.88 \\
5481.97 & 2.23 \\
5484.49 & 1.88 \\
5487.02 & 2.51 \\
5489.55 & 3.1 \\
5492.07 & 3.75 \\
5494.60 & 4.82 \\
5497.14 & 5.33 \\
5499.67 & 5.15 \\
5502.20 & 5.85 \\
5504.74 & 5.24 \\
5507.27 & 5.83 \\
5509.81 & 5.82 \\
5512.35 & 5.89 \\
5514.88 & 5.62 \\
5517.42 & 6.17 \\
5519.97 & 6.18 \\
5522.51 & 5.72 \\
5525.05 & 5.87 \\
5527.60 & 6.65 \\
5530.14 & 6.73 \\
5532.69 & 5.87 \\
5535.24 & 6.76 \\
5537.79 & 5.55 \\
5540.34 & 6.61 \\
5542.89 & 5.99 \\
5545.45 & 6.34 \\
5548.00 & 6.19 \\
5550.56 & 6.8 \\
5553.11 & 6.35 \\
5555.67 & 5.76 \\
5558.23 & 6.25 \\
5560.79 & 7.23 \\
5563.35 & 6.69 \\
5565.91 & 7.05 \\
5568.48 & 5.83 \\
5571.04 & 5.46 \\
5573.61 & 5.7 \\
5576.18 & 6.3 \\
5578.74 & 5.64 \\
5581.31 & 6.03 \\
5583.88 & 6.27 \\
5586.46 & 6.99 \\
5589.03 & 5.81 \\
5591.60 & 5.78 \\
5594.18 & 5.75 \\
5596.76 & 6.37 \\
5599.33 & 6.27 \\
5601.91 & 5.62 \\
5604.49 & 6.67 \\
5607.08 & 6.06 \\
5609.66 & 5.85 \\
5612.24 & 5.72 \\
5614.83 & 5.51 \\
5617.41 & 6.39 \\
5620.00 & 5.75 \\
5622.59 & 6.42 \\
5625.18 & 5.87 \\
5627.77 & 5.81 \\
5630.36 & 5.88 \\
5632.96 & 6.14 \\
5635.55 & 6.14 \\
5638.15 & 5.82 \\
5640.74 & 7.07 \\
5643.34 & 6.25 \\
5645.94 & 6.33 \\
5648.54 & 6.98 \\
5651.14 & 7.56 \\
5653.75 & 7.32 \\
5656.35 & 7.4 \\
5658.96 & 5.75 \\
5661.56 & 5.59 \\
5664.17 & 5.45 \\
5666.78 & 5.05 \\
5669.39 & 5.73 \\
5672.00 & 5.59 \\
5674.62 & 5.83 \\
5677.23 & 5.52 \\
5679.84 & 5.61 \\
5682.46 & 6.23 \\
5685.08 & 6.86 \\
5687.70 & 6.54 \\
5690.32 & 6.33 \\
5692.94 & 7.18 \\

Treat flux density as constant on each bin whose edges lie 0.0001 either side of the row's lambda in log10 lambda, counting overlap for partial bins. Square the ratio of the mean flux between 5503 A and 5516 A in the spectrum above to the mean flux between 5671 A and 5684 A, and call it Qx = 1.0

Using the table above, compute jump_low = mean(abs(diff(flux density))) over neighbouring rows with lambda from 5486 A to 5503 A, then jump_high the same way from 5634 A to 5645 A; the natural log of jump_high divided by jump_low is 0.26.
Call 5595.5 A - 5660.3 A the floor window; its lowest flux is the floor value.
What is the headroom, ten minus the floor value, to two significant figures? 4.5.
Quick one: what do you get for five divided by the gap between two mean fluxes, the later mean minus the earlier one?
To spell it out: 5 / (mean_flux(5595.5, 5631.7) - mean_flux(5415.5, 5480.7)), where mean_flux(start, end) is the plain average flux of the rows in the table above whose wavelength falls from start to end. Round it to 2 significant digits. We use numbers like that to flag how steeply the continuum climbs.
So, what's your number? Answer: 2.1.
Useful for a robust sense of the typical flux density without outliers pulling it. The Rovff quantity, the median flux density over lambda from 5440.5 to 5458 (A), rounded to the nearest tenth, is 3.7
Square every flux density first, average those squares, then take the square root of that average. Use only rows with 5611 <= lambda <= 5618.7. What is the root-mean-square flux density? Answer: 5.9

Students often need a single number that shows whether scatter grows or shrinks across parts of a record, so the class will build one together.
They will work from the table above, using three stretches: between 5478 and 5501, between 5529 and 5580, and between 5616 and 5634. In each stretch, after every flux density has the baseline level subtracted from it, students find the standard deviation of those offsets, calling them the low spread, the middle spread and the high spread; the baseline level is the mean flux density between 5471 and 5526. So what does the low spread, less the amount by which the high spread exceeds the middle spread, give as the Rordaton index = 1.5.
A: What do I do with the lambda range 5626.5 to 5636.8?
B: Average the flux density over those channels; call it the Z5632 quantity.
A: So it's 5.99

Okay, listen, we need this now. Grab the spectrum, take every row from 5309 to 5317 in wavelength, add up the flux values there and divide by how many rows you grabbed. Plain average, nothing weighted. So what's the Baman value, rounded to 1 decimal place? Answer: 3.6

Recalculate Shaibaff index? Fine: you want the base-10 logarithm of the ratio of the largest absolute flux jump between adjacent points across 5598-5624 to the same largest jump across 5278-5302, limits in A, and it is 0.13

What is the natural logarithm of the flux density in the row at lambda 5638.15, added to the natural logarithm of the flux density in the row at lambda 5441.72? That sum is 2.81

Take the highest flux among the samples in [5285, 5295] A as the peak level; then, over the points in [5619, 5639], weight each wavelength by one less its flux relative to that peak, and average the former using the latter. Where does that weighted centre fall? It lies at 5629.1 A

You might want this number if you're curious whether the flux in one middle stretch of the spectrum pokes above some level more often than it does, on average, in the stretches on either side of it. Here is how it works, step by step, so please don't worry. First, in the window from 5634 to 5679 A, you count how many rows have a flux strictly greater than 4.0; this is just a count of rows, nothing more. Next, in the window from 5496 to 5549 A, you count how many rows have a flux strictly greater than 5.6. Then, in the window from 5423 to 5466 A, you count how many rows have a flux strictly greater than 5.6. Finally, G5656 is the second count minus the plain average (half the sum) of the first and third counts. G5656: 8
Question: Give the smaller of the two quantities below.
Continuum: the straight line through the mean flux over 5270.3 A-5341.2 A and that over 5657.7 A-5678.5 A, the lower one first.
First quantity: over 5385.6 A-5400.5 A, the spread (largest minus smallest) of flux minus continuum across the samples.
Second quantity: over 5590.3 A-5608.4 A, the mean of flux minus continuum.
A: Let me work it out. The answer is 0.9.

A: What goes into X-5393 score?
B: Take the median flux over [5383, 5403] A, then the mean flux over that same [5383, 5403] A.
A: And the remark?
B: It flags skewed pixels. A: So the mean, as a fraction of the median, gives 0.98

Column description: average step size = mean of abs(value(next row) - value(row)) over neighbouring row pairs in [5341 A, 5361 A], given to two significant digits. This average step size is 0.61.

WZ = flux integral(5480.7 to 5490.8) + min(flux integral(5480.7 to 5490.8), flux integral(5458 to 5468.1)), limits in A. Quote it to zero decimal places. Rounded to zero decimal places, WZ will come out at 49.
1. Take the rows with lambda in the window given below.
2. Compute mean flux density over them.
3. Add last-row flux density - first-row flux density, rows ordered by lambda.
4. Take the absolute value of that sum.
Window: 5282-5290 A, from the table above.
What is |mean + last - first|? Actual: 3.0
